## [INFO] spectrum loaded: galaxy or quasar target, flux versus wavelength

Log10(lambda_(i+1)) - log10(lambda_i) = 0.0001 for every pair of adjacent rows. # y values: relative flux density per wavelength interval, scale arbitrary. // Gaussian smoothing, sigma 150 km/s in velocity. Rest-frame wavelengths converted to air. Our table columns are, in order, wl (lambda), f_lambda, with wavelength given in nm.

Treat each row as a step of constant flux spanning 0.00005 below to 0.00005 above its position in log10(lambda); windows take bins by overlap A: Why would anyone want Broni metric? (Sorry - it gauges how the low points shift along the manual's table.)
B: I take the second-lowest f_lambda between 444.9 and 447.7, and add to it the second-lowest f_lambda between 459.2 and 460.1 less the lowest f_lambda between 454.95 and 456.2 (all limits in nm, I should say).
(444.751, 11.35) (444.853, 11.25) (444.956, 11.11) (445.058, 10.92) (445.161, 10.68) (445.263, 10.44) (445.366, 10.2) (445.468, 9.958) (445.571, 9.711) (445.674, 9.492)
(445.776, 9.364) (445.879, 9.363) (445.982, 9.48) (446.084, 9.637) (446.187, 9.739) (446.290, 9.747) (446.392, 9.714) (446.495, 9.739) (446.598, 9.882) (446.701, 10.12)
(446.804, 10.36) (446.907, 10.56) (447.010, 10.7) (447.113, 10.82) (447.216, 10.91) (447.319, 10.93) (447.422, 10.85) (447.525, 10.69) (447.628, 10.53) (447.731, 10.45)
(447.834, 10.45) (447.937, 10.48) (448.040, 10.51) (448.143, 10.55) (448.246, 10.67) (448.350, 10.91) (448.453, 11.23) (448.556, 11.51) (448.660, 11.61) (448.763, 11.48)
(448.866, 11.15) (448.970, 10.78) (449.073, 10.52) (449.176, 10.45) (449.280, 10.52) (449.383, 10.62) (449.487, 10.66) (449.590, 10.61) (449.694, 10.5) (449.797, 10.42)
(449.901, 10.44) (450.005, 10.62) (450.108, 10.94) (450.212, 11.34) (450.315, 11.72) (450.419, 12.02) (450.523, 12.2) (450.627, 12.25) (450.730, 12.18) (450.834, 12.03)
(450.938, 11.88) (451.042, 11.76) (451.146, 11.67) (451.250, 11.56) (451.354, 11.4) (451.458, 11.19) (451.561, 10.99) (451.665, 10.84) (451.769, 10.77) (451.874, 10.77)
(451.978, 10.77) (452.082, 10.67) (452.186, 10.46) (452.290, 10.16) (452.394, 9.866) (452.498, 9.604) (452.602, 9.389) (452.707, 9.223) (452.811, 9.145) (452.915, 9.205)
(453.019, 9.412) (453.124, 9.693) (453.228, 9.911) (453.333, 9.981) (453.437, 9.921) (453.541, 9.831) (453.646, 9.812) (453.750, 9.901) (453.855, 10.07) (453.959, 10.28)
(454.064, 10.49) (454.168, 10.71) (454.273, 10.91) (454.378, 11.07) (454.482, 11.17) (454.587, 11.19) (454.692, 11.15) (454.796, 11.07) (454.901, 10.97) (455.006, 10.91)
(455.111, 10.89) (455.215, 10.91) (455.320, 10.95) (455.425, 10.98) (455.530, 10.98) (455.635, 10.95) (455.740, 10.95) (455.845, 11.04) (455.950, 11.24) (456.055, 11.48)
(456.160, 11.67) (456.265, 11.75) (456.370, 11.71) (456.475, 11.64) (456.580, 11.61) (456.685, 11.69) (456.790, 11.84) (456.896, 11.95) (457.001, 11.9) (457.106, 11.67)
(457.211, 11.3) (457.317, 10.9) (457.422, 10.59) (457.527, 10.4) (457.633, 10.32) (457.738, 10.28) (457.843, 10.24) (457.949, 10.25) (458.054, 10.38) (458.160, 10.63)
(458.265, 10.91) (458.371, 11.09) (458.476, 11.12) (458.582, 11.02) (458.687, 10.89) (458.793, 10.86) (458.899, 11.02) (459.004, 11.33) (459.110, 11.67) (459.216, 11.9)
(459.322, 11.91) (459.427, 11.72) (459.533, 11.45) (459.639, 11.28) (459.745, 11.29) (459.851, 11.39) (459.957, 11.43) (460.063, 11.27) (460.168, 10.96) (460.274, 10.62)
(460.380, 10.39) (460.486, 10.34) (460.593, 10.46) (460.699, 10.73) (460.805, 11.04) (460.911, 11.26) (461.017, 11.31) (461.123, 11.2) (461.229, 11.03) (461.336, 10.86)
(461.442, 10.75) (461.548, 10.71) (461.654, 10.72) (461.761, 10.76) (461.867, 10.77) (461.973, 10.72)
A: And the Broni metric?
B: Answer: 9.8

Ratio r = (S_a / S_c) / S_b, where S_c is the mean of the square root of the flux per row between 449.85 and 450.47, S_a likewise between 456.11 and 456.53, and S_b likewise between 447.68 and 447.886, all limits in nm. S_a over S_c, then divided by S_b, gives 0.316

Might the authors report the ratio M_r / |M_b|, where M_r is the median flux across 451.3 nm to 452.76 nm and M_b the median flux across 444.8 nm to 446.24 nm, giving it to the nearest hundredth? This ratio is 1.09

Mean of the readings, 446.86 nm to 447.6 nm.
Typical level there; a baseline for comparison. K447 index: 10.8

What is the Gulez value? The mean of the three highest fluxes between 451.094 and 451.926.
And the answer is 11.5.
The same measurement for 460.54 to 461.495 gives 11.3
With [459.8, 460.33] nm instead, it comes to 11.4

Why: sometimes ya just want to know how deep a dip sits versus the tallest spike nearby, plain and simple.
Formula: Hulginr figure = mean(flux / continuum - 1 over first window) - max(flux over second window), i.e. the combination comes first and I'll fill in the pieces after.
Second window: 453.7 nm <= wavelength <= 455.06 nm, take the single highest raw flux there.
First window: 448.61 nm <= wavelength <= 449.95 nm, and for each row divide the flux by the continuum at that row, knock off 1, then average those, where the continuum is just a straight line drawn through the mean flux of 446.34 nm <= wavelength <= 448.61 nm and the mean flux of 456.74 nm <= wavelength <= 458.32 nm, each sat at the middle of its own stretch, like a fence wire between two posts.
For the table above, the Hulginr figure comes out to -11.2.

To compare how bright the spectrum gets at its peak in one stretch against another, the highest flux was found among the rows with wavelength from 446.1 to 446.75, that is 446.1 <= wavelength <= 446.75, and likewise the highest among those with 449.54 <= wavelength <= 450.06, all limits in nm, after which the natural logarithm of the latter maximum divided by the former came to 0.05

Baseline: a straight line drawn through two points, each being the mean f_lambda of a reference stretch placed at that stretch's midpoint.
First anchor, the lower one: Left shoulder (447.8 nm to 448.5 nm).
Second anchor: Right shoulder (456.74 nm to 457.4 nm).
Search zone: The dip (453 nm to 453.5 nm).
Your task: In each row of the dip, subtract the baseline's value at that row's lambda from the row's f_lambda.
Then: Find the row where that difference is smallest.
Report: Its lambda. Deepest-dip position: 453.019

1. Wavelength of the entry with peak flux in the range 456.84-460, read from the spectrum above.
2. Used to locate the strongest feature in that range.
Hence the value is 456.896 nm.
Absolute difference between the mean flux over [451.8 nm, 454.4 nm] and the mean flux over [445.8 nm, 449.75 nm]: 0.46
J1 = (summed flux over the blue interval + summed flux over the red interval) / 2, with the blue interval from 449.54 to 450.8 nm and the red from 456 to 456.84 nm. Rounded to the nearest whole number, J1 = 114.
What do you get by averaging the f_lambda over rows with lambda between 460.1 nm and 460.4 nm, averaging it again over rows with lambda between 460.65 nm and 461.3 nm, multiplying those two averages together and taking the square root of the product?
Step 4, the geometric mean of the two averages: 10.9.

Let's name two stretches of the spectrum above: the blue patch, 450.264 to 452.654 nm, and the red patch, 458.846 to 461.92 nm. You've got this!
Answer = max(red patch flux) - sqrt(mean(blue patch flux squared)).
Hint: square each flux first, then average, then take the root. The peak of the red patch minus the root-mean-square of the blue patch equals 0.74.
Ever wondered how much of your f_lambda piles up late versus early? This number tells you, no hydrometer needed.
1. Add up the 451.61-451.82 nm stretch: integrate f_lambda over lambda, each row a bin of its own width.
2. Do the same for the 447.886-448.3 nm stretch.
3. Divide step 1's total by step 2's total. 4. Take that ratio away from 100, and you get 99.5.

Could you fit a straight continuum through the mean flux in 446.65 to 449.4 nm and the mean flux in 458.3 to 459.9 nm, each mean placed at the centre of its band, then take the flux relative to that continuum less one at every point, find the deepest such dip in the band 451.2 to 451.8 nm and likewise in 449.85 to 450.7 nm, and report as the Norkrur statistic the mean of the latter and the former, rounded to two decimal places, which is -0.03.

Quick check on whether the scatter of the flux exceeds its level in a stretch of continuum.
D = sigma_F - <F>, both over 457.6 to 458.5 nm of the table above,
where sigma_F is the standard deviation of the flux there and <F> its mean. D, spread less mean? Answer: -10.2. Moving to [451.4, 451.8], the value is -10.8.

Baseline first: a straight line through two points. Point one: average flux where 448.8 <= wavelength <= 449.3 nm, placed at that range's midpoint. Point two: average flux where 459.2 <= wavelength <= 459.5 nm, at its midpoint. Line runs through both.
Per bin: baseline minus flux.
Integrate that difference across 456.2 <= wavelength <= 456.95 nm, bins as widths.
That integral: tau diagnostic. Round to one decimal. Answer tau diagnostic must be -0.2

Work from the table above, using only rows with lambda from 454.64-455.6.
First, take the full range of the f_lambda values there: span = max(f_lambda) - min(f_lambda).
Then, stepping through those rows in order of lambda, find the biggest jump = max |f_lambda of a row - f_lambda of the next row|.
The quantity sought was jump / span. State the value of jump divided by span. 0.38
